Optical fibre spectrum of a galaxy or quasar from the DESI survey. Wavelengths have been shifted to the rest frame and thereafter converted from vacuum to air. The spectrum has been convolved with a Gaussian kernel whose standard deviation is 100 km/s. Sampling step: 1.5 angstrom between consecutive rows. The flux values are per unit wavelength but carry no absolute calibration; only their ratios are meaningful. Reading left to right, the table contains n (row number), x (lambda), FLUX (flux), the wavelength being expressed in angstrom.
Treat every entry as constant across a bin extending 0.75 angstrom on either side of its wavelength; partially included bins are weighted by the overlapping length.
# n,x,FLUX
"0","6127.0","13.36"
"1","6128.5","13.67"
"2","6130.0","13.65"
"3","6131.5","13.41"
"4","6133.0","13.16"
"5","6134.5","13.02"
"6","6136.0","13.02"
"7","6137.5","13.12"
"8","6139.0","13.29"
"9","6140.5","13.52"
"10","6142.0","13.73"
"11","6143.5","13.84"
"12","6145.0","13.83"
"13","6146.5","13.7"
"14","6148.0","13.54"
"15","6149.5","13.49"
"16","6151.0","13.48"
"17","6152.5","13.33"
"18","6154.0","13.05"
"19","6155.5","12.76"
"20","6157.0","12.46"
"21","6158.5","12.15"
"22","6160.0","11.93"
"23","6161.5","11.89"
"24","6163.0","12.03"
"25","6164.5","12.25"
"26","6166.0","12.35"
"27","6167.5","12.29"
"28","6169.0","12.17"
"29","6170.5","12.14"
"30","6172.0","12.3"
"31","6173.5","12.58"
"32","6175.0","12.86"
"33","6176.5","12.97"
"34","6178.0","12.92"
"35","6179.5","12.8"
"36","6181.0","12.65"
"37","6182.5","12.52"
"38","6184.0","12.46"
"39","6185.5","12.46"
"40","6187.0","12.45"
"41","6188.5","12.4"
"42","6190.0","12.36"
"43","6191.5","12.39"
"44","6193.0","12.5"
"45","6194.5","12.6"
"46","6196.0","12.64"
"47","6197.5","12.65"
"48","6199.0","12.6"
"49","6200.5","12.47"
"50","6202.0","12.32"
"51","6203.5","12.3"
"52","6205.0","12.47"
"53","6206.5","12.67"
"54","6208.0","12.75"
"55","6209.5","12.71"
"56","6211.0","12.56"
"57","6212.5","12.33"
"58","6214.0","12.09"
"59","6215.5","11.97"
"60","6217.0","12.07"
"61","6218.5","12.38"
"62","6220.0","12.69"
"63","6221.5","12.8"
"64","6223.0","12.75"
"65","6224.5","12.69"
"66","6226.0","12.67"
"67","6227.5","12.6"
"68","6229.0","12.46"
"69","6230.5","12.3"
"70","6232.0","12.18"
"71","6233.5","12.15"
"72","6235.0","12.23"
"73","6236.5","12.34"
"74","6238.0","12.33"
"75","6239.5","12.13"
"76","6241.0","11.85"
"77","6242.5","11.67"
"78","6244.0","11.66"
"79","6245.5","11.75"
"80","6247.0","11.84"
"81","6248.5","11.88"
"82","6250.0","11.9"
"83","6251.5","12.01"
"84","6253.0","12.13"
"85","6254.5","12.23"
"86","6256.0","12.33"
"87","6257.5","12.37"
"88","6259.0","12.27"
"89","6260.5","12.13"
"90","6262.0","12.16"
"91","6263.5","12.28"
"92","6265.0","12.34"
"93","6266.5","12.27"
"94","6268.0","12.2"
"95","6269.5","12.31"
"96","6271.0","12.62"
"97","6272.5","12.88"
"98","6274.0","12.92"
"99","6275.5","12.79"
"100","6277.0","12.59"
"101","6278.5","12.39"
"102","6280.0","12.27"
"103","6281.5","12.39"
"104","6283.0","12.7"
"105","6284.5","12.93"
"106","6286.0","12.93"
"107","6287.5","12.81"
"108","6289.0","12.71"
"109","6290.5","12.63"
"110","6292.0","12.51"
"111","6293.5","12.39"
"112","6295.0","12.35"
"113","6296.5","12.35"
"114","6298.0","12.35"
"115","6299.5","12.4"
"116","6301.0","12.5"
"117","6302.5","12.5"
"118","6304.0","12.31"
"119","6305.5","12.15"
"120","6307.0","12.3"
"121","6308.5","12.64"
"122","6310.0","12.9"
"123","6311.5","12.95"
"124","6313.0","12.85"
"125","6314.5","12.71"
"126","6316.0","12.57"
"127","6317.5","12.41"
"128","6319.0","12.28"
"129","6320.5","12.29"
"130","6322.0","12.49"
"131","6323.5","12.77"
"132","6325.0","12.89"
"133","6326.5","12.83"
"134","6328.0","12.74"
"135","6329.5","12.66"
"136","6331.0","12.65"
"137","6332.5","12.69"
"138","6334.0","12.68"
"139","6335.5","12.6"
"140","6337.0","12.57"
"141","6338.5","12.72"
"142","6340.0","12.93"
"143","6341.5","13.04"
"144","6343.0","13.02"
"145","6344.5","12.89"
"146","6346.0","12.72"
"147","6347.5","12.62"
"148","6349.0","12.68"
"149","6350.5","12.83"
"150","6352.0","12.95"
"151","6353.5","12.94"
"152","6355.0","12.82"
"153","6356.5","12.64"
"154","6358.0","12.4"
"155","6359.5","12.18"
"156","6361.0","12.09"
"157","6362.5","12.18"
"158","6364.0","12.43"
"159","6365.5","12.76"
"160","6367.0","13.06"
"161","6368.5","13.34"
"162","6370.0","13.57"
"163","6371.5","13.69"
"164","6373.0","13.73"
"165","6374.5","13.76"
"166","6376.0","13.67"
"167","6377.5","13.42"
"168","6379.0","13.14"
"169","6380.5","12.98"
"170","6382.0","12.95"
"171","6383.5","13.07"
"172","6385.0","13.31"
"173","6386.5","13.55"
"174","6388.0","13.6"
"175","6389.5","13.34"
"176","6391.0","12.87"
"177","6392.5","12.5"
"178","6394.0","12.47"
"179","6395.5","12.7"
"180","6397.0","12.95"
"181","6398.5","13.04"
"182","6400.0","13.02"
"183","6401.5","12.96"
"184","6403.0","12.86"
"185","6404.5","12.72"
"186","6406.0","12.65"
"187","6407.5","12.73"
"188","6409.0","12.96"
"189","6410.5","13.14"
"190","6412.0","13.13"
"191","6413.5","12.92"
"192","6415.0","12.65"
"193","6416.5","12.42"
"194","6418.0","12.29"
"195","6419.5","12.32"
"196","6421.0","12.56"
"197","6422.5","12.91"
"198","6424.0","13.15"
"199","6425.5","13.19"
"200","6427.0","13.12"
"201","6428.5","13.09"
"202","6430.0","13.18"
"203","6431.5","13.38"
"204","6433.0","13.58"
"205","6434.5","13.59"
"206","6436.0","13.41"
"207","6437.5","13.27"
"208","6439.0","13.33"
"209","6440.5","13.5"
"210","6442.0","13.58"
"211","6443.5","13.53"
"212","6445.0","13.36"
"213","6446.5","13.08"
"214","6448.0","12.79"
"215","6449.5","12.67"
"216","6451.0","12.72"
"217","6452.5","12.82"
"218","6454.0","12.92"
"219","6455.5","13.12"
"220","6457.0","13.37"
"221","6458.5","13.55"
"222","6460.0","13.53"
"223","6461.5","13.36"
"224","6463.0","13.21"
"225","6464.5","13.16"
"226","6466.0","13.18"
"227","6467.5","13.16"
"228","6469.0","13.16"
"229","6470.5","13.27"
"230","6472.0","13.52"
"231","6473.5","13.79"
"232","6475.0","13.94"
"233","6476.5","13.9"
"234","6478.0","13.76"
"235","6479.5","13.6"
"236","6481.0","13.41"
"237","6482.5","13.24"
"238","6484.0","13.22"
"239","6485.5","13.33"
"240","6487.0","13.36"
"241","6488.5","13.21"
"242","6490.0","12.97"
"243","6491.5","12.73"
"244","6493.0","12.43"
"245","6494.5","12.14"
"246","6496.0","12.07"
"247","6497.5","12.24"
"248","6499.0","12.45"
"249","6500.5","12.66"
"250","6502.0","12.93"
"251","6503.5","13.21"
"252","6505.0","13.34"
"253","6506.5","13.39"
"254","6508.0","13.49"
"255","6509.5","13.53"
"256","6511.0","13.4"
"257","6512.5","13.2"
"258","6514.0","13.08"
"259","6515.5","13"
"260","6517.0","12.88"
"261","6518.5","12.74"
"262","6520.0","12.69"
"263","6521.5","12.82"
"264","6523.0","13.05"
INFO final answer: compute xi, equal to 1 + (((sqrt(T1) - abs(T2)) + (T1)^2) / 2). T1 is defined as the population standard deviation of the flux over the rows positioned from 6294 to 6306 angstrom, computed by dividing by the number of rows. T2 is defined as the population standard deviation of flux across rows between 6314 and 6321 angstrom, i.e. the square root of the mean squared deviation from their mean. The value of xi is 1.08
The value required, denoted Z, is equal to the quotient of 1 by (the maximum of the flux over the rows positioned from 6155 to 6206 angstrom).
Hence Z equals 0.077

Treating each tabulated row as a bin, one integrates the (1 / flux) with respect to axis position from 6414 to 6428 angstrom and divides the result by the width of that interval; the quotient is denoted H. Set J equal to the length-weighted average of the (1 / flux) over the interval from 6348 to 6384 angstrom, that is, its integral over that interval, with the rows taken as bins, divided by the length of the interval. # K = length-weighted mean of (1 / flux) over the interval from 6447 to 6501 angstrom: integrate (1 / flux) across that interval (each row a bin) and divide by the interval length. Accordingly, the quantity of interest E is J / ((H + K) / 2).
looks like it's 1.00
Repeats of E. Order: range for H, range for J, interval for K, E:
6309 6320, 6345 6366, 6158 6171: 0.98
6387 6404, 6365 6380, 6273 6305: 0.95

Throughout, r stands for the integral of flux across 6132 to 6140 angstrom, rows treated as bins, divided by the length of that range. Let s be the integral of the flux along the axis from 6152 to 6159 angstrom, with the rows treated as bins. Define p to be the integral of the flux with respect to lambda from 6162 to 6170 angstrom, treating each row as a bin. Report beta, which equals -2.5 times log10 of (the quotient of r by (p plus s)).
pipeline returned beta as 2.88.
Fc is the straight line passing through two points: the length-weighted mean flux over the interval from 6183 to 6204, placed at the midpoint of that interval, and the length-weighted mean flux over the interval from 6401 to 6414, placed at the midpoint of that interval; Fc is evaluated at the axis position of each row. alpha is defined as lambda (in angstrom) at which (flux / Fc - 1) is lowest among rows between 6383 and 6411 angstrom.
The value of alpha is 6394.0 angstrom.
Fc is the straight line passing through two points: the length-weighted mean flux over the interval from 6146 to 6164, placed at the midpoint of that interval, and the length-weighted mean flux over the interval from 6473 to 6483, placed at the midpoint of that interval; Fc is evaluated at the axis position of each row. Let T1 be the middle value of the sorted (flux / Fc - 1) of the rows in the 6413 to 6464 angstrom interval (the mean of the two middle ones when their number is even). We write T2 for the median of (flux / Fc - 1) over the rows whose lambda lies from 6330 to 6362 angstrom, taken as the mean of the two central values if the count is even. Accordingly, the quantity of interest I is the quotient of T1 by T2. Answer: 0.7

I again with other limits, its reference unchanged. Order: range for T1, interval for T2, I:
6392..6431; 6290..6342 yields 0.9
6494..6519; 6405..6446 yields 2.1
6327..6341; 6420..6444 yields 2.3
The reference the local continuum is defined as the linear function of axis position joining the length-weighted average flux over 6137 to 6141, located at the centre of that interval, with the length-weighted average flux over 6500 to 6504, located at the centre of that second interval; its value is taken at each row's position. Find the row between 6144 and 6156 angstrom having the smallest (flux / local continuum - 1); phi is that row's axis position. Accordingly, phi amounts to 6155.5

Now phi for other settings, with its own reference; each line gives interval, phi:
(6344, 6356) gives 6347.5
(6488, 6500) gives 6496.0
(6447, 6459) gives 6449.5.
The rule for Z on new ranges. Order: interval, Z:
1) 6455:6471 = 0.074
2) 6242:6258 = 0.081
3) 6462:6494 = 0.072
